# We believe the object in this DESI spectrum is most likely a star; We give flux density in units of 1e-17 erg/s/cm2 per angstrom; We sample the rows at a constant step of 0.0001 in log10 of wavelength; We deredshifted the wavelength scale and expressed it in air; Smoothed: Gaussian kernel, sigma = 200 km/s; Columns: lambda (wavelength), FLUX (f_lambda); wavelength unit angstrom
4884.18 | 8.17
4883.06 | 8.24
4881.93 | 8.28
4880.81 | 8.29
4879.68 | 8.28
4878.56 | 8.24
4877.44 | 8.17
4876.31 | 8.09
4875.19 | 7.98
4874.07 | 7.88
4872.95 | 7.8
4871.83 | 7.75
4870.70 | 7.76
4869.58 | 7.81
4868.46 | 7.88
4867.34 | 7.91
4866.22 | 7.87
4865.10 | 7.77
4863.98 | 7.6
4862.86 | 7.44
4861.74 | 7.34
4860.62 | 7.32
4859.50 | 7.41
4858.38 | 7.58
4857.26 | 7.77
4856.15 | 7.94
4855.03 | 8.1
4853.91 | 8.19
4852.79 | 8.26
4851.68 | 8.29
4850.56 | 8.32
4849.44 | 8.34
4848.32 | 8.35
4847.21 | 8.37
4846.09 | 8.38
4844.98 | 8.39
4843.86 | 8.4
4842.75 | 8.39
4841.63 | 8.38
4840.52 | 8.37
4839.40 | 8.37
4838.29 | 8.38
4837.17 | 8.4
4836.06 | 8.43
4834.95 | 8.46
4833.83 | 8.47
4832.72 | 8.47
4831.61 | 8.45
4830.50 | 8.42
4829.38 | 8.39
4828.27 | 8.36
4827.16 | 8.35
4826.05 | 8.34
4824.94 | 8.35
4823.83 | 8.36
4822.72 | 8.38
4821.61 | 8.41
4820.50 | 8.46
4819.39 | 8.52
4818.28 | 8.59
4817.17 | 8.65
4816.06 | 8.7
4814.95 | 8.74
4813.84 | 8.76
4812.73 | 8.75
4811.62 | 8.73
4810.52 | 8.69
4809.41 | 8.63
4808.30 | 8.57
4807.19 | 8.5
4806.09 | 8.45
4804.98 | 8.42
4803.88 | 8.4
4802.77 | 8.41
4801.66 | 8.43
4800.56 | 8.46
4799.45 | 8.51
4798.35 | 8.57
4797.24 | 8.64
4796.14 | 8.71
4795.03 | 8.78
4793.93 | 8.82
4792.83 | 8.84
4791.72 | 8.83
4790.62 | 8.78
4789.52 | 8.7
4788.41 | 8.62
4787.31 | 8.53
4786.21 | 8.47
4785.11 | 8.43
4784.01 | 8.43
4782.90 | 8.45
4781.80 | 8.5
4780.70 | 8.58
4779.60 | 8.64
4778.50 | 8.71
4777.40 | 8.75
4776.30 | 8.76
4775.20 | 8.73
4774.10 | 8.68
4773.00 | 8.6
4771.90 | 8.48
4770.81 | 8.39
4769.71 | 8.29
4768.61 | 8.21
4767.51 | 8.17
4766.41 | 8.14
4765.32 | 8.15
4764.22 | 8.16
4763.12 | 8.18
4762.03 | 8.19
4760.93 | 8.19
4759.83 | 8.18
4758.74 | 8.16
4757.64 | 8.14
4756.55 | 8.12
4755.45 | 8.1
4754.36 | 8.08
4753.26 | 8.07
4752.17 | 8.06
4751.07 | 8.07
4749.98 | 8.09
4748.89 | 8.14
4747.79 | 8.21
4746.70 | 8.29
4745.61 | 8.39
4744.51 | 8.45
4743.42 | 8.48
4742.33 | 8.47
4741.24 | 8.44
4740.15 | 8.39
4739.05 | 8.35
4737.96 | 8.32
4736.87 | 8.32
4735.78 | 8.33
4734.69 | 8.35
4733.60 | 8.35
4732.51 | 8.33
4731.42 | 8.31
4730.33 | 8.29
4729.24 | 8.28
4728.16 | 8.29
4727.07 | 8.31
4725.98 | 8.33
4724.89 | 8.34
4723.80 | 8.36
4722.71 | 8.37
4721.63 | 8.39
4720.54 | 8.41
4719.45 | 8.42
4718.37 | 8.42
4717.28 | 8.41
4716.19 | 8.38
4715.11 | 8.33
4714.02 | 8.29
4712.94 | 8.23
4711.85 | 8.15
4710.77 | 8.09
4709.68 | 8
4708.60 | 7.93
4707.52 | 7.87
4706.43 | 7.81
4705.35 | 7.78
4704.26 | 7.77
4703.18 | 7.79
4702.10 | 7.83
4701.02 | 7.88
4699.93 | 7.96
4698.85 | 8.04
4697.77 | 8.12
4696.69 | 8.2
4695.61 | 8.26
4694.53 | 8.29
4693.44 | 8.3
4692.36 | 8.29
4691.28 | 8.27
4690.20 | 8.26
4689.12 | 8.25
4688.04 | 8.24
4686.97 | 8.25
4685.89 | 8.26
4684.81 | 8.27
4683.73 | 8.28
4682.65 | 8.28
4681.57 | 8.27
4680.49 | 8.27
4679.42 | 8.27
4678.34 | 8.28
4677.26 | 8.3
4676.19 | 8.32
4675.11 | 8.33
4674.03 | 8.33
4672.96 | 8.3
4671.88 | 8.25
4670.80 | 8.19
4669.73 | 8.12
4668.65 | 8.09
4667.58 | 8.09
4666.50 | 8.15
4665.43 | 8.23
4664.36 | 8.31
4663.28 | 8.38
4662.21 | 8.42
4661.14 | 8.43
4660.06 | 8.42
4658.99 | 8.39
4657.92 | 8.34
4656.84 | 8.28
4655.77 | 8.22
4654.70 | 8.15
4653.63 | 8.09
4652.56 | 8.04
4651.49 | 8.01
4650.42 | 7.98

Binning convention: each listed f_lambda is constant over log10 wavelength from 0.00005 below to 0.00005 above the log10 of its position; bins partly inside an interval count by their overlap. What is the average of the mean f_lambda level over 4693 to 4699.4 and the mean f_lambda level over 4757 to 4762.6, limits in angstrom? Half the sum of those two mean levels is 8.19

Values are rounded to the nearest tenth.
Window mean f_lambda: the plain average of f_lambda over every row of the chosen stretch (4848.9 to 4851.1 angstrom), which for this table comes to 8.3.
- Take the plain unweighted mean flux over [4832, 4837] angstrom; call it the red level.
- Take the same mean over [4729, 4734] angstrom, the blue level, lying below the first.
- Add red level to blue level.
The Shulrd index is 16.8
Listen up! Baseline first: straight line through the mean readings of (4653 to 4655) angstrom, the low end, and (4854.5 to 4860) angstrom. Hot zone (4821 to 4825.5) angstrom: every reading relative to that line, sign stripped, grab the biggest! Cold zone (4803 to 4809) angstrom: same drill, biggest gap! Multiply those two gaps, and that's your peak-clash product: 0.42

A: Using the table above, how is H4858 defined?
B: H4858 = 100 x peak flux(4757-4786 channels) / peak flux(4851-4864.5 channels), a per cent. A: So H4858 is 105.7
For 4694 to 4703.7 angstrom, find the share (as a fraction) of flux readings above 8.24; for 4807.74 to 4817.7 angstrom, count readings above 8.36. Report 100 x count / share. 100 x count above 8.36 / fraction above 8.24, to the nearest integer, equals 4050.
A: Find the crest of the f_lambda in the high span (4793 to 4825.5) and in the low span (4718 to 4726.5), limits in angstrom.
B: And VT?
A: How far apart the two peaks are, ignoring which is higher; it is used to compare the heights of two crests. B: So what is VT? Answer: 0.40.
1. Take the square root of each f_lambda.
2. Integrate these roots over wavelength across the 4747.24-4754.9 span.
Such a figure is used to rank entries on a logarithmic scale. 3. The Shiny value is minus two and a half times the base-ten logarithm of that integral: -3.35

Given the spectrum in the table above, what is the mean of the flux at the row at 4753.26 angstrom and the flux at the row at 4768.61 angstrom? 8.14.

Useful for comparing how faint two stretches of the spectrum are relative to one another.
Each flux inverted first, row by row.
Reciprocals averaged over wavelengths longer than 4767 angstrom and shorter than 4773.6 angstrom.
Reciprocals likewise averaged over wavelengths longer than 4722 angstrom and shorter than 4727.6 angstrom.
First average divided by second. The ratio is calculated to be 1.00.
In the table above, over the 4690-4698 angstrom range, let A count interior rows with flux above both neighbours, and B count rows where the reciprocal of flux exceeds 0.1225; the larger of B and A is 1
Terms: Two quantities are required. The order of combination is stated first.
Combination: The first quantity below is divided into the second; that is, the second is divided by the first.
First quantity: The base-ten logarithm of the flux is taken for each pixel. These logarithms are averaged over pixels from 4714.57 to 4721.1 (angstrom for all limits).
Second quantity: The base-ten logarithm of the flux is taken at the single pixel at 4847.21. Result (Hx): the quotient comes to 0.999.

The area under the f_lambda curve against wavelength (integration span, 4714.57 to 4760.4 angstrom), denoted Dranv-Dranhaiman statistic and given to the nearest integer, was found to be 380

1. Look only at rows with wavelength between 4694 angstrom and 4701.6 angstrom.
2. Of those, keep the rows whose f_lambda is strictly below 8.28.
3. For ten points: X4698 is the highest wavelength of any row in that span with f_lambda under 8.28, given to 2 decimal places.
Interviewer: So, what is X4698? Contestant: 4701.02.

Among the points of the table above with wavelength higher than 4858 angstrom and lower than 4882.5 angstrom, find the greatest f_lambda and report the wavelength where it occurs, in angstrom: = 4880.81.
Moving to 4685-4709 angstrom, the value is 4693.44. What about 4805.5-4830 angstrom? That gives 4813.84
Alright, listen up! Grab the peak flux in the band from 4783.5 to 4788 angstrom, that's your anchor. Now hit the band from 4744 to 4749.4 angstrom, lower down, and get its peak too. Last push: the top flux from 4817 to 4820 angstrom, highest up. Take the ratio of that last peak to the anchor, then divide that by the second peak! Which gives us 0.1200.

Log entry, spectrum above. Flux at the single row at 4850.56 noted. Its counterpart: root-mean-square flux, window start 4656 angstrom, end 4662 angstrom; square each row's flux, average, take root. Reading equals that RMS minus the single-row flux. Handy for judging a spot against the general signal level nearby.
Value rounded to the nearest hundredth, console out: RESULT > 0.05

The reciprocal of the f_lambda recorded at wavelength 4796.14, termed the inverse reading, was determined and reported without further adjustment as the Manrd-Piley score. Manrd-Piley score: 0.115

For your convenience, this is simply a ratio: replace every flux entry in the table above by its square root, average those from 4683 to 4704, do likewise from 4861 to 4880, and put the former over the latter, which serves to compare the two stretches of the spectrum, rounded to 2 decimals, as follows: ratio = 1.02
